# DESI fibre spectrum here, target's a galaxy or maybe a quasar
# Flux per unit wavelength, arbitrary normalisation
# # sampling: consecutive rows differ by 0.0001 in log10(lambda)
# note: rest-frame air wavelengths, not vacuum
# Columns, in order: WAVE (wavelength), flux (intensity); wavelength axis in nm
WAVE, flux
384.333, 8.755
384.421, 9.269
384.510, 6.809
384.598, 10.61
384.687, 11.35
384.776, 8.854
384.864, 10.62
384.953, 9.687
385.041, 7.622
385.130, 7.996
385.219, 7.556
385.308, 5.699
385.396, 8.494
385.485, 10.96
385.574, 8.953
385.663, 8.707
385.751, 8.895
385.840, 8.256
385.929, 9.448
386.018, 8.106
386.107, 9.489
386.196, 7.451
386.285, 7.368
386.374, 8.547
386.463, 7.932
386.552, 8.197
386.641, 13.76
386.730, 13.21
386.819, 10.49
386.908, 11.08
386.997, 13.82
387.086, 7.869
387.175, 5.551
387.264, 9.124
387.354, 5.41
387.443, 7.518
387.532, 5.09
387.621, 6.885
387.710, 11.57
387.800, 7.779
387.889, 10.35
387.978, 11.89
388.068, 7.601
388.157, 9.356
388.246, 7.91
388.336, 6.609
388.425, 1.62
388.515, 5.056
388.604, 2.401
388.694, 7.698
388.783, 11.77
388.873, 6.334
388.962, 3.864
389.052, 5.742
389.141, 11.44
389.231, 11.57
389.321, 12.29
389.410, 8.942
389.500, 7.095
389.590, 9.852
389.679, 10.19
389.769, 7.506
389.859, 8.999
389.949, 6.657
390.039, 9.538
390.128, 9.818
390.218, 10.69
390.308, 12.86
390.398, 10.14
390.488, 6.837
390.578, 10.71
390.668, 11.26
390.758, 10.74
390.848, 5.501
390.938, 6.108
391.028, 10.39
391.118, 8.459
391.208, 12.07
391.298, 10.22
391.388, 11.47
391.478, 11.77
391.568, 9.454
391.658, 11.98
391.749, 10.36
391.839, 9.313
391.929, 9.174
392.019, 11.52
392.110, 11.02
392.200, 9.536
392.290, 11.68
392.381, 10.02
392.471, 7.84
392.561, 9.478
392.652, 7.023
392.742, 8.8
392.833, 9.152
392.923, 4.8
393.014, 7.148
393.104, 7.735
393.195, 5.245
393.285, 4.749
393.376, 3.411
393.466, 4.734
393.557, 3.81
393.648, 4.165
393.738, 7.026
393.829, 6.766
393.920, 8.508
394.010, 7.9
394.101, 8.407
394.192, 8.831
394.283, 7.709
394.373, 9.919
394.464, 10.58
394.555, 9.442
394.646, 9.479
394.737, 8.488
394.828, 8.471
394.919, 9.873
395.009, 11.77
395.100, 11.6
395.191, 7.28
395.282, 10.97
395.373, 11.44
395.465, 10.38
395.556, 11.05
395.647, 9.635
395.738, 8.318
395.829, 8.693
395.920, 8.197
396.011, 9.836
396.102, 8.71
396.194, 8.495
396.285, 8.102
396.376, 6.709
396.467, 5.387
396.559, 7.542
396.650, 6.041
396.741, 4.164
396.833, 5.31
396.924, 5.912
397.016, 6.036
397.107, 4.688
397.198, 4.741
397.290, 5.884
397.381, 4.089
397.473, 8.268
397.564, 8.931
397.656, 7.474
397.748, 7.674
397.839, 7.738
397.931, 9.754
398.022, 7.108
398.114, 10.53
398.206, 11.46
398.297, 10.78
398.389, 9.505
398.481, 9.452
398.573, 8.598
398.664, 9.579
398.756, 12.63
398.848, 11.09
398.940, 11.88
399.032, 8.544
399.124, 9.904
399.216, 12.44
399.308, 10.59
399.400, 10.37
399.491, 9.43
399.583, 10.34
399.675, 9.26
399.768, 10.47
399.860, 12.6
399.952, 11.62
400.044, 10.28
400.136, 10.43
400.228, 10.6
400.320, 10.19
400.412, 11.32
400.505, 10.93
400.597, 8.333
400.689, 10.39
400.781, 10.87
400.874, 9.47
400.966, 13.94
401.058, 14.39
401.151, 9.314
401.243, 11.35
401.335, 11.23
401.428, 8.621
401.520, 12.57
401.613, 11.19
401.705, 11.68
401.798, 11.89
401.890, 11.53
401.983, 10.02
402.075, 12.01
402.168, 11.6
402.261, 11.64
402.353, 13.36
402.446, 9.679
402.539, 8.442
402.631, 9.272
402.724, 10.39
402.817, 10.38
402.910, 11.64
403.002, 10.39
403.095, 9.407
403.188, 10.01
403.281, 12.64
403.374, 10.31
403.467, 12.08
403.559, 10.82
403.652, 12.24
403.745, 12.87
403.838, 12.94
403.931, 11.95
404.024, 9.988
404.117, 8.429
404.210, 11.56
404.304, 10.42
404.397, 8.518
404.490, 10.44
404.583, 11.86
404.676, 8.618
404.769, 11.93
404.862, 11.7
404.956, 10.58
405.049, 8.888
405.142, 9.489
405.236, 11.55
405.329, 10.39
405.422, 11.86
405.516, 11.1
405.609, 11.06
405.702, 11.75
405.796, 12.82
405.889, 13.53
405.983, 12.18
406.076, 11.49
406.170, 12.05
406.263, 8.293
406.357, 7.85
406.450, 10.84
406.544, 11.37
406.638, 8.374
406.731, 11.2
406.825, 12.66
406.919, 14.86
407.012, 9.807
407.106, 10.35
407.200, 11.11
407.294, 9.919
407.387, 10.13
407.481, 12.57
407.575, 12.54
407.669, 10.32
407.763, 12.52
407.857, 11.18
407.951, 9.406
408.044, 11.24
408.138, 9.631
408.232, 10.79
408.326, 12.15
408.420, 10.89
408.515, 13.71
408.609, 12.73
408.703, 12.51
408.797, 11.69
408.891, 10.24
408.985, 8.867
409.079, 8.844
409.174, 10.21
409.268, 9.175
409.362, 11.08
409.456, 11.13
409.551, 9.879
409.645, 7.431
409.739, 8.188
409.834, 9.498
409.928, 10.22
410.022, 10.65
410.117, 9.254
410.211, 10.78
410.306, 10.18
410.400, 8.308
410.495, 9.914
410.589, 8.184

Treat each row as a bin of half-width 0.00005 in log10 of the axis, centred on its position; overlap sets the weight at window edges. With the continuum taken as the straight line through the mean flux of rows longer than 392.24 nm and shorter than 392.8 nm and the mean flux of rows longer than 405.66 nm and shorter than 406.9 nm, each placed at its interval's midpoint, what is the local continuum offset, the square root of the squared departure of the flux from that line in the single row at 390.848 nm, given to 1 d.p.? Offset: 3.4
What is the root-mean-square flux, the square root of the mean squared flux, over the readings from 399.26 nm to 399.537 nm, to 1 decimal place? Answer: 10.1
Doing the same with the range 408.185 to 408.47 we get 11.3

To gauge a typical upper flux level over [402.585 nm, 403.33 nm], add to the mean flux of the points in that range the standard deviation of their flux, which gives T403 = 11.6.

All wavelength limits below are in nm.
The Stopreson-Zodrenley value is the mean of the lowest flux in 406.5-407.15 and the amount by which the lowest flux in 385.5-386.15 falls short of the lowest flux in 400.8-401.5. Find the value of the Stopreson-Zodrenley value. 4.4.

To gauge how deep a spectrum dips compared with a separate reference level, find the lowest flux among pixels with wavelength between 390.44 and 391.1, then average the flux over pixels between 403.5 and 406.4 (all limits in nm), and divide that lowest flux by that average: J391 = 0.50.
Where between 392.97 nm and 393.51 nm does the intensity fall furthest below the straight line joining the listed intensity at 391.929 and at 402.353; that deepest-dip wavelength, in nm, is 393.376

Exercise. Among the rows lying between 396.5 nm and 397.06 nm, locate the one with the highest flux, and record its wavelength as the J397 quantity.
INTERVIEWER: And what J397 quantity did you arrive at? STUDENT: 396.559 nm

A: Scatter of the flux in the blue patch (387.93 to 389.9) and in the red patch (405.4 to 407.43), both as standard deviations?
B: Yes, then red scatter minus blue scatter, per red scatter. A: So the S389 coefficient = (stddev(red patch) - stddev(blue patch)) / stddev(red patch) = -0.81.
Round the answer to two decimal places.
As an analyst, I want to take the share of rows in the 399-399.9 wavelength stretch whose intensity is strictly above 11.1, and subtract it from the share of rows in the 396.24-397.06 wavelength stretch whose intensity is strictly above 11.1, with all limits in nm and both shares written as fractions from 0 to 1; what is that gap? -0.20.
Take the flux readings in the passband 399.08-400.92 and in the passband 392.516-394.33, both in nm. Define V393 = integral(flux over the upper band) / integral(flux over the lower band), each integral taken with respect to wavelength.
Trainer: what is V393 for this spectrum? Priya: 1.6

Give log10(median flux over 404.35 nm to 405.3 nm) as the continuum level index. 1.02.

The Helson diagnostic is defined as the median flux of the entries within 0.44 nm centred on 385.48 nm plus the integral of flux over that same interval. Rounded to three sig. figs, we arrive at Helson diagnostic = 12.5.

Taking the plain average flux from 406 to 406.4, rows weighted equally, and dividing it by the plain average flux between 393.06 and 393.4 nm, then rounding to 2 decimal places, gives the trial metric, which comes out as 1.88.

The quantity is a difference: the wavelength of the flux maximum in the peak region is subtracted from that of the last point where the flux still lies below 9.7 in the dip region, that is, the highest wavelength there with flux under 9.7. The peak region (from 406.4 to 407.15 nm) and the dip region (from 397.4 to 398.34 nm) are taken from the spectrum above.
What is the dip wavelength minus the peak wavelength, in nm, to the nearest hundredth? -8.90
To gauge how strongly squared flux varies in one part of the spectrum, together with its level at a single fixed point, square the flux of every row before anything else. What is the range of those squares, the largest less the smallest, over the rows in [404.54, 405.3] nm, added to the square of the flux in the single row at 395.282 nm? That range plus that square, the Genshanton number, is 188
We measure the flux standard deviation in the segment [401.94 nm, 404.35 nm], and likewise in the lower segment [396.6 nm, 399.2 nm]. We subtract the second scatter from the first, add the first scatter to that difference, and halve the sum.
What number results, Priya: 0.1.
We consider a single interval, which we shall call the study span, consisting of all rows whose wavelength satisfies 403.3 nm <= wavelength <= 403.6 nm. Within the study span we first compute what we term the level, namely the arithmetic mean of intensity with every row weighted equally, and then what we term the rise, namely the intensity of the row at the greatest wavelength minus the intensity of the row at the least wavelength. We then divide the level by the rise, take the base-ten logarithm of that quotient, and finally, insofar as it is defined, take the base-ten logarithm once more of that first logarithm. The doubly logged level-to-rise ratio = 0.13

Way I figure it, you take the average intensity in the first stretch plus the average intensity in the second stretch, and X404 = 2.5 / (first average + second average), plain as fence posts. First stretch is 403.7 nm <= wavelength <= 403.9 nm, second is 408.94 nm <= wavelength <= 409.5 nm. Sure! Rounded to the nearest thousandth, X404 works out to 0.110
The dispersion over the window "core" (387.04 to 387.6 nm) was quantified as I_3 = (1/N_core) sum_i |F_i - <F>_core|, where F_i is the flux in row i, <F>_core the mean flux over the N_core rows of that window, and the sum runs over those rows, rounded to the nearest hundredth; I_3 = 1.41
